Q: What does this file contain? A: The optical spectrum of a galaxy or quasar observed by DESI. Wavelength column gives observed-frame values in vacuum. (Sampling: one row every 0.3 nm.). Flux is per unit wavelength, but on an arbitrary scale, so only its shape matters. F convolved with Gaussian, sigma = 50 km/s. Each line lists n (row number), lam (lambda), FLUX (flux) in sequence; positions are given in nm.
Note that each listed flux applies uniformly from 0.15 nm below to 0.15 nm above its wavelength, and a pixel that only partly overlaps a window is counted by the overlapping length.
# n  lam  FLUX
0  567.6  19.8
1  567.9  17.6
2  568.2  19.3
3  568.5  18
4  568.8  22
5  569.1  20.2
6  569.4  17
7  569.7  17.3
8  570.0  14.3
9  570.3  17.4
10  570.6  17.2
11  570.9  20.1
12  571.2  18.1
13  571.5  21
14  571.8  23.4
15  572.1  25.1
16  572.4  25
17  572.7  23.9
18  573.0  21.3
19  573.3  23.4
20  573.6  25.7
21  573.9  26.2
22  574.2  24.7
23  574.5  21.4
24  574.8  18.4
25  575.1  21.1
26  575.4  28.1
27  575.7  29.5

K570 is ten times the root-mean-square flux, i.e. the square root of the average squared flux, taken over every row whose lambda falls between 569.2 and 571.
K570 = 173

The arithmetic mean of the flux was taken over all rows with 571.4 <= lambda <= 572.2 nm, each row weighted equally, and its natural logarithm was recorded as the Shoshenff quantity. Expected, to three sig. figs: 3.14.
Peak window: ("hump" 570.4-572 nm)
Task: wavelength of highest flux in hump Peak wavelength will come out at 571.8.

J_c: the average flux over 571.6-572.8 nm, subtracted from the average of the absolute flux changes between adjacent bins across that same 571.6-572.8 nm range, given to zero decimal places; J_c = -23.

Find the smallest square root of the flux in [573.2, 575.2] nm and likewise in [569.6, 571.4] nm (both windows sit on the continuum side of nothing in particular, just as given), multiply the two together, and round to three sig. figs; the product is 16.2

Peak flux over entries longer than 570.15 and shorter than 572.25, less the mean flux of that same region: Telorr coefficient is 4.8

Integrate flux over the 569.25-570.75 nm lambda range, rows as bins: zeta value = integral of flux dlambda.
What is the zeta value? 25.0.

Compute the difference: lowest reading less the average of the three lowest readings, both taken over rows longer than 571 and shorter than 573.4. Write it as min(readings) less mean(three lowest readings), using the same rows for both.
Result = -2.03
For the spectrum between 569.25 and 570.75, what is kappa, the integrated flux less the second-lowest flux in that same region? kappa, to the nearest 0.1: 8.0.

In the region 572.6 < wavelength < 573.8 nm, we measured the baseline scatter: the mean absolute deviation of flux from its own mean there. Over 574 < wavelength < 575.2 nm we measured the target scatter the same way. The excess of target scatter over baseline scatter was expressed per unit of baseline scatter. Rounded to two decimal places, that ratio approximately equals 0.35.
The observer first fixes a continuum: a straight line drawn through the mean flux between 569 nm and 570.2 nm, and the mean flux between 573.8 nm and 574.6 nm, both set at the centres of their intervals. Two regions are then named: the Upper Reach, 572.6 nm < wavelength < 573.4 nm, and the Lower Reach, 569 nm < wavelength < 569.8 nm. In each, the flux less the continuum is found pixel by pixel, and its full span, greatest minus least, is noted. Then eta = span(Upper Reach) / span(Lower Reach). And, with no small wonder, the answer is 0.80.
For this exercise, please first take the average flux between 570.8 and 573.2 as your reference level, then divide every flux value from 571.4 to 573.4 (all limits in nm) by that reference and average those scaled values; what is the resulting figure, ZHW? 1.05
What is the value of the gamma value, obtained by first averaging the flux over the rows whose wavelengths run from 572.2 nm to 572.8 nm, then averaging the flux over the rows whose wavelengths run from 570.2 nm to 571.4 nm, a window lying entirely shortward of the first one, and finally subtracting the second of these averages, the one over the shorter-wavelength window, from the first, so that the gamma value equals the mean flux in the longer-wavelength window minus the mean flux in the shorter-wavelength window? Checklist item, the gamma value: 6.2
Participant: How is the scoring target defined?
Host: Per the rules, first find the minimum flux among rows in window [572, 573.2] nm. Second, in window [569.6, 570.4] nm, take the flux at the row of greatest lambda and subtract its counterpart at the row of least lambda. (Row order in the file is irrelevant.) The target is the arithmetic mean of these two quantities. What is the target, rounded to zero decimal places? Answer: 11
